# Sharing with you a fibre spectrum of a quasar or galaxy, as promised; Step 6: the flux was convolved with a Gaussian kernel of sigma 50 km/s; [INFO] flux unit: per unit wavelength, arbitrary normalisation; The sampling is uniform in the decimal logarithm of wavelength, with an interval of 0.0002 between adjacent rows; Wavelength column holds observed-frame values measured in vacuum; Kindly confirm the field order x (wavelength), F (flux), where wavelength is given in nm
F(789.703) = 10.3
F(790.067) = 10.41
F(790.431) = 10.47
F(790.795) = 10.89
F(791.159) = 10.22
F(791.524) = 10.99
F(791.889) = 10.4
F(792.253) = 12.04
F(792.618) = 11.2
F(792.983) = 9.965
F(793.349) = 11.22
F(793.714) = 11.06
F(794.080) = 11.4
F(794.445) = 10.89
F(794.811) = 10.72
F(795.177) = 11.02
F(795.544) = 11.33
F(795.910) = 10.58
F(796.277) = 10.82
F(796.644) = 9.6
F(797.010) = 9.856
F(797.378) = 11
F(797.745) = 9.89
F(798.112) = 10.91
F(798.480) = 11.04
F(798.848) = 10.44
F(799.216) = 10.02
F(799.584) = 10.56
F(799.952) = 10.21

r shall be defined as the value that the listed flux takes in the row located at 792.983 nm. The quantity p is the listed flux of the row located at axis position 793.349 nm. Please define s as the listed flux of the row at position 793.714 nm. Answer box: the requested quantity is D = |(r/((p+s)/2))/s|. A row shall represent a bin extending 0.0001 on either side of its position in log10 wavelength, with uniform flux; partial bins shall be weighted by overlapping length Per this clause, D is 0.081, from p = 11.22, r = 9.965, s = 11.06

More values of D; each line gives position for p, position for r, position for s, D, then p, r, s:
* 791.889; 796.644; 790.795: 0.083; 10.4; 9.6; 10.89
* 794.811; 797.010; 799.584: 0.088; 10.72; 9.856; 10.56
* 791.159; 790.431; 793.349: 0.087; 10.22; 10.47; 11.22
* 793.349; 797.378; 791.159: 0.100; 11.22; 11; 10.22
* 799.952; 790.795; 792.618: 0.091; 10.21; 10.89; 11.2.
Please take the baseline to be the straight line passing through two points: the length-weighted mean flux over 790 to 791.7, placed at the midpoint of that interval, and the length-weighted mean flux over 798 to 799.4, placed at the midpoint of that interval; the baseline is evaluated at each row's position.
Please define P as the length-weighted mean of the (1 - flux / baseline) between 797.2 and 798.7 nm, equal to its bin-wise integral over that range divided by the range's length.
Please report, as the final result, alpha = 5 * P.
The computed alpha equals -0.06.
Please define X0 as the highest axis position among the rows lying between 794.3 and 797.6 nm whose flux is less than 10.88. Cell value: 797.010 nm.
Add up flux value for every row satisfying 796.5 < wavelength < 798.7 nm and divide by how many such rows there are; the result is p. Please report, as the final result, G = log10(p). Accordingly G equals 1.02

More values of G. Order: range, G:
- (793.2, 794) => 1.05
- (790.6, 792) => 1.03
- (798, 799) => 1.03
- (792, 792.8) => 1.07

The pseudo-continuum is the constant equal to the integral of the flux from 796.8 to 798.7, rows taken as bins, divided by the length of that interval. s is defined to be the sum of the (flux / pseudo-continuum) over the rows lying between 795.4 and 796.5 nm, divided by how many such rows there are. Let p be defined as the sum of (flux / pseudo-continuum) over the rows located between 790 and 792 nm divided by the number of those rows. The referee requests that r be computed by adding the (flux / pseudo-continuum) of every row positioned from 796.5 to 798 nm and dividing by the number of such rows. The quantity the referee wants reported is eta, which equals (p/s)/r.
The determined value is 1.01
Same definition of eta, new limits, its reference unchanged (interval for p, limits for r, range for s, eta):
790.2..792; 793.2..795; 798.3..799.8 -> 0.96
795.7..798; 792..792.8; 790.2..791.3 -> 0.89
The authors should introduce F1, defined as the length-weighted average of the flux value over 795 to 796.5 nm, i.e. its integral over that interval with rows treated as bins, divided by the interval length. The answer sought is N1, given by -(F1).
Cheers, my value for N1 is -10.9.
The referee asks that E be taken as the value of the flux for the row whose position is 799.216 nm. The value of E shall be 10.02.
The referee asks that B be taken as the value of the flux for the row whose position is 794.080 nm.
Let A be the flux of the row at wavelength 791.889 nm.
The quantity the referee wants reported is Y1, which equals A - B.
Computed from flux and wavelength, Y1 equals -1.0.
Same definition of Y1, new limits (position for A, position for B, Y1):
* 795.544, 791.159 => 1.1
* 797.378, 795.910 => 0.4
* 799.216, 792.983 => 0.1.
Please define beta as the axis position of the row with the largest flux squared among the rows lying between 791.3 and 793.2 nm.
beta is 792.253 nm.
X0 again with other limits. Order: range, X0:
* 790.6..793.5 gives 792.983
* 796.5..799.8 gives 799.584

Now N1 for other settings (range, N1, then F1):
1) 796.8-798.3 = -10.4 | 10.4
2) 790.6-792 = -10.6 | 10.6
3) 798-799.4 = -10.6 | 10.6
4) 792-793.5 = -11.1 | 11.1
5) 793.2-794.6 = -11.2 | 11.2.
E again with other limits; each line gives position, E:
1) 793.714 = 11.06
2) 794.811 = 10.72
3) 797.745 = 9.89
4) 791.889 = 10.4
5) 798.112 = 10.91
